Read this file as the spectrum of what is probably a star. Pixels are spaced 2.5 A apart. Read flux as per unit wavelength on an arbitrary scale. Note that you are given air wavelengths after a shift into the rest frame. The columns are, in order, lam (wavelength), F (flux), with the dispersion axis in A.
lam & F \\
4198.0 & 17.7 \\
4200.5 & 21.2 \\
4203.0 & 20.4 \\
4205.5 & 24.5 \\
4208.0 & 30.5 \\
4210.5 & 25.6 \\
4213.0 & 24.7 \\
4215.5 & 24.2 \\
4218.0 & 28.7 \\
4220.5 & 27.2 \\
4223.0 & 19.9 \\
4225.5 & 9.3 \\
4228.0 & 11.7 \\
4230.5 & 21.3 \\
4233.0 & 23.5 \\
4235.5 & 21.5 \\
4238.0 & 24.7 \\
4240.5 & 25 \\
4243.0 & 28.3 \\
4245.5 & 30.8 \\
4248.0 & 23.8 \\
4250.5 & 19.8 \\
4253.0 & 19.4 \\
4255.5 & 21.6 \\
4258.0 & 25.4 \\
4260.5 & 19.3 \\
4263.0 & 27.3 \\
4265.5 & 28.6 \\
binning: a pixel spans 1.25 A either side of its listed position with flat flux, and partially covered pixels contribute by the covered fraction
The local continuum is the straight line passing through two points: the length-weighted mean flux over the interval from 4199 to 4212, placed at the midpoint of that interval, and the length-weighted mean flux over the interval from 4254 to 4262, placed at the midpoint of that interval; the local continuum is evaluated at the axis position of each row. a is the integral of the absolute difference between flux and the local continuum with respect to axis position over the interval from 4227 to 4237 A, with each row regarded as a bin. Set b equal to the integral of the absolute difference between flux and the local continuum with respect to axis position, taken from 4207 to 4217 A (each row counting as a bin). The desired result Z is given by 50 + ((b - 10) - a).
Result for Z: 25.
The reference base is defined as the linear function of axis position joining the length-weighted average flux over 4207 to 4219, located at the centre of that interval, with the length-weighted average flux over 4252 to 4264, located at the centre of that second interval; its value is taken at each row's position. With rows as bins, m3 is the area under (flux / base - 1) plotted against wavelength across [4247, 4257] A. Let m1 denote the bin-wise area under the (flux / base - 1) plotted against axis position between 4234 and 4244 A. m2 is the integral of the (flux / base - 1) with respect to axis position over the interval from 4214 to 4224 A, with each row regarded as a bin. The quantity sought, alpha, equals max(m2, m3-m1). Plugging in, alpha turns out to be -0.4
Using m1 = 0.2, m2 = -0.4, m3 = -0.8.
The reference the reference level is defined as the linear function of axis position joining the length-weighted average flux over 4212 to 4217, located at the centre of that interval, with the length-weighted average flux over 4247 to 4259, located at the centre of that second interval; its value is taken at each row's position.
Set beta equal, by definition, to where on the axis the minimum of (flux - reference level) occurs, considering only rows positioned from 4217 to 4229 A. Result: 4225.5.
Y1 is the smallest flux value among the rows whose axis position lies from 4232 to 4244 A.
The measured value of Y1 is 21.5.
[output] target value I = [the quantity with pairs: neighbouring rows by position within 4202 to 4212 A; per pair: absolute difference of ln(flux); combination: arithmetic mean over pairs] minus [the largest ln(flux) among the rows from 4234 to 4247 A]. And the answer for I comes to -3.24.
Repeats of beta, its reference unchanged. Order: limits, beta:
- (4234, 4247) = 4235.5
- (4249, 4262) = 4253.0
